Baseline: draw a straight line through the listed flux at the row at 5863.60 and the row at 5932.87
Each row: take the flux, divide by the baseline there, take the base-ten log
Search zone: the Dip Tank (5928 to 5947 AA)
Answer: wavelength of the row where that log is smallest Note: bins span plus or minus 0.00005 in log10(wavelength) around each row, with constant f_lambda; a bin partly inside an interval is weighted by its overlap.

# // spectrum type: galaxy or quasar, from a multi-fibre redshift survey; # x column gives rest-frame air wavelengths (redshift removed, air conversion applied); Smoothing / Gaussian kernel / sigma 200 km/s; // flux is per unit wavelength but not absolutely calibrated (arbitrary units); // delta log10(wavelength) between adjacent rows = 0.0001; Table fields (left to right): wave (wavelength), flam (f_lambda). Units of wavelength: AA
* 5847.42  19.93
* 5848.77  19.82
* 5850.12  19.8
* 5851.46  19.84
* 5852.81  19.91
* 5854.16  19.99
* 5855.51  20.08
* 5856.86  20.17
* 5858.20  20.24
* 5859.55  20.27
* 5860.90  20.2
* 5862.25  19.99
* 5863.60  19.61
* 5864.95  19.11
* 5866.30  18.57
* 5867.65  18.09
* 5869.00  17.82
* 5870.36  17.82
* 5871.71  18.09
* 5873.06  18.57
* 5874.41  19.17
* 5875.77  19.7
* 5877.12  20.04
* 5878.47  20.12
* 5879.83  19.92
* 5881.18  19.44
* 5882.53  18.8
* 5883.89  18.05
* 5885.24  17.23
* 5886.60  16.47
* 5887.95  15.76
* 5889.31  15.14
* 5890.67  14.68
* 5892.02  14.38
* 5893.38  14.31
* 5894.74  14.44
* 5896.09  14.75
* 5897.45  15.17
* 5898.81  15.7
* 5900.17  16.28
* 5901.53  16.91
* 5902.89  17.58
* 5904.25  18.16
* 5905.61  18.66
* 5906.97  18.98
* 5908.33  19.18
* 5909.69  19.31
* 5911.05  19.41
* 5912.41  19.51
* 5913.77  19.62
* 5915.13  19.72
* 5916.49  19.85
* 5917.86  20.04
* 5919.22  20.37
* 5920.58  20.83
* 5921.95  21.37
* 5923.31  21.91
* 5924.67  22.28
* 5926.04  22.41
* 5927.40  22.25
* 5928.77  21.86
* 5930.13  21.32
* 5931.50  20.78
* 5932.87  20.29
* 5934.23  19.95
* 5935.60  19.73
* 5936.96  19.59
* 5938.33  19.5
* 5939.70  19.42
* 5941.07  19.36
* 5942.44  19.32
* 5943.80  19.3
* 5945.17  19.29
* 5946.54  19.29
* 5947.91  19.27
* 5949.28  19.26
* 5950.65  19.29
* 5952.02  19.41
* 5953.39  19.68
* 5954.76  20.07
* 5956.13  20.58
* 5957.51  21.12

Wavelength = 5946.54 AA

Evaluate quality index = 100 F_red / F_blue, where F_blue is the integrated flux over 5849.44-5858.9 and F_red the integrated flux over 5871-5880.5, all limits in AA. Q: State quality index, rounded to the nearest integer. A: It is 97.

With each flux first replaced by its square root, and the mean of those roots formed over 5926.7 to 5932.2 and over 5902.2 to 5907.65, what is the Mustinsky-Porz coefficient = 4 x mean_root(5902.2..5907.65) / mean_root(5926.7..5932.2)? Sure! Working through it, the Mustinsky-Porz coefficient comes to 3.69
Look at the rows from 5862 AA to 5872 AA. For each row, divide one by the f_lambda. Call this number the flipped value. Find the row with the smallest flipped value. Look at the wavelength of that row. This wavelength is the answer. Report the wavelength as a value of 5862.25 AA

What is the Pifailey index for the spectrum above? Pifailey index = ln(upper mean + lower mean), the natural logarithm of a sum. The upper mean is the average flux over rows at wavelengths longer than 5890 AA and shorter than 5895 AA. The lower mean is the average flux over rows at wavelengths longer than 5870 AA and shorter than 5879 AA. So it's 3.51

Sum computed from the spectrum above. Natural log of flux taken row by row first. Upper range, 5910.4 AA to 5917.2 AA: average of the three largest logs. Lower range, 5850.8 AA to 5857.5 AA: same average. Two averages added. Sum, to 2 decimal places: 5.98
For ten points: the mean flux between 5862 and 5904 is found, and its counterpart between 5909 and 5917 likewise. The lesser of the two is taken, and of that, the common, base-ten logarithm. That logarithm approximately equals 1.24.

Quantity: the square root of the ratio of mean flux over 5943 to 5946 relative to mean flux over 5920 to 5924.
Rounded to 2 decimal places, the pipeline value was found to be 0.95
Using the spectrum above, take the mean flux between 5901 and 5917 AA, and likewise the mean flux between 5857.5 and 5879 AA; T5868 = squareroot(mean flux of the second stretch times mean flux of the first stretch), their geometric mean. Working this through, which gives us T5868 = 19.1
